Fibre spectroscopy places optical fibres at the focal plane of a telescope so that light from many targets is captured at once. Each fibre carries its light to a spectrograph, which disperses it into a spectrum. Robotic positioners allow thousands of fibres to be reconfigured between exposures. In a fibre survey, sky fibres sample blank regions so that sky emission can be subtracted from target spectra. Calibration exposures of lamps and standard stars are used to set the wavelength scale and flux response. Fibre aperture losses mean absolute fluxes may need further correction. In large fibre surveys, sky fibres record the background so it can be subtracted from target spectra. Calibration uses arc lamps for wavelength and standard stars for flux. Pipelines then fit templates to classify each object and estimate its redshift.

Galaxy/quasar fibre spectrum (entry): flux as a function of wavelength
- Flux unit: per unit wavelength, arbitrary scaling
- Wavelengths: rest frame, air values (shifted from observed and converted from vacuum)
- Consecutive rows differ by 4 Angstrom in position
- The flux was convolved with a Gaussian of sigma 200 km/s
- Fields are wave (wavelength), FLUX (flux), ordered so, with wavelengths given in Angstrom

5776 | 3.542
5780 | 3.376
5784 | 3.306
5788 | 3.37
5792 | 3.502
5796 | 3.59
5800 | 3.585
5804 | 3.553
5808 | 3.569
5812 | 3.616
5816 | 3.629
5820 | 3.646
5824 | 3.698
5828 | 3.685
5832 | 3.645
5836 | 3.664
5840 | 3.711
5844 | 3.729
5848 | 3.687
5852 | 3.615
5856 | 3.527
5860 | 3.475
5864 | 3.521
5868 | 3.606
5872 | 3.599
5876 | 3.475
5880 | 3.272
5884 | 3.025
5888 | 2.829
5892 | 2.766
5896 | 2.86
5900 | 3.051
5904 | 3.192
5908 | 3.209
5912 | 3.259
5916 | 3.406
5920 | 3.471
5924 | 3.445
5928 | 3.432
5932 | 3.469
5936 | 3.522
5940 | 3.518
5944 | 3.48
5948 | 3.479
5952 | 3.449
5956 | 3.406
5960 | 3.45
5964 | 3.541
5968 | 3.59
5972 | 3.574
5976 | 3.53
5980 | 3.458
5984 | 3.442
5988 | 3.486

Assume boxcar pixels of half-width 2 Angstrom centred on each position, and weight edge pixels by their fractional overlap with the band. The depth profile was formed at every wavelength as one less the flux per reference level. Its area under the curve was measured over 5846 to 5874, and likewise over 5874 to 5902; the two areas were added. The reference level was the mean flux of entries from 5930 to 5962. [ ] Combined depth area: 2.6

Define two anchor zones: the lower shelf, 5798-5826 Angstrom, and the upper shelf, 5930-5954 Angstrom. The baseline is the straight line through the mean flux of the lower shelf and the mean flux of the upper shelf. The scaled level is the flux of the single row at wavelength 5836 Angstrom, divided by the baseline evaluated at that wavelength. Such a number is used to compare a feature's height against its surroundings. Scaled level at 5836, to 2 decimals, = 1.02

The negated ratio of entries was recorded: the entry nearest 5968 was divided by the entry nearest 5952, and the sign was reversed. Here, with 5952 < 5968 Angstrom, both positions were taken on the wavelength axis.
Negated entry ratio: -1.04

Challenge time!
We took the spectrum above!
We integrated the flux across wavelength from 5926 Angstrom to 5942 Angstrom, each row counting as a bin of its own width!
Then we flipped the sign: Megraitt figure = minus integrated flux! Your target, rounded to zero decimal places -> -56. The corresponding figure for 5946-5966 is -69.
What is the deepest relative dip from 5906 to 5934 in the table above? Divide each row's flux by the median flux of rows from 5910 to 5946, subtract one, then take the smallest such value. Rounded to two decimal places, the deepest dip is -0.07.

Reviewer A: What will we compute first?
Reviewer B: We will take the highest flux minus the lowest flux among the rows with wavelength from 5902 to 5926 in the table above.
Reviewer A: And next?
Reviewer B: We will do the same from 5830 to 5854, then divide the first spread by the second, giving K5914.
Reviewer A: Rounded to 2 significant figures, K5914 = 2.4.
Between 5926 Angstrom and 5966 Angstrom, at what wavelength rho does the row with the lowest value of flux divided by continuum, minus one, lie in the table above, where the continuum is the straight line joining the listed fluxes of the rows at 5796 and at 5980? 5956 Angstrom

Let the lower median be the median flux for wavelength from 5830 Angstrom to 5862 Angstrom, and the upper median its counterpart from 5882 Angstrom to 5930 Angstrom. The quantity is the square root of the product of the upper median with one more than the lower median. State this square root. 3.86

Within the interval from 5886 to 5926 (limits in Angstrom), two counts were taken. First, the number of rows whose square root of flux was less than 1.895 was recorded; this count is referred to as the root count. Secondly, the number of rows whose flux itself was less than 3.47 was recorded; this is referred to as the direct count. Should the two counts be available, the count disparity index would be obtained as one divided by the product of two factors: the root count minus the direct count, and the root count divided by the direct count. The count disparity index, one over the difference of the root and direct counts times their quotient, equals 0.90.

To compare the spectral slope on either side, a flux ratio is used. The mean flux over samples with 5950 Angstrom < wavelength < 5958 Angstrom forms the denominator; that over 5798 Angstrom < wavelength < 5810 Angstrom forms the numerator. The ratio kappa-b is 1.04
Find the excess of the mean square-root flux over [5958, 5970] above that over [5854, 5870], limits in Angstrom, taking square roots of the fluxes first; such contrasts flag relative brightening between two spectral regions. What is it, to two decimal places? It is 0.00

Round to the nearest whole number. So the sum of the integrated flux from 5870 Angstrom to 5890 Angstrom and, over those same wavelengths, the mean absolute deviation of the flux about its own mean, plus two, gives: 67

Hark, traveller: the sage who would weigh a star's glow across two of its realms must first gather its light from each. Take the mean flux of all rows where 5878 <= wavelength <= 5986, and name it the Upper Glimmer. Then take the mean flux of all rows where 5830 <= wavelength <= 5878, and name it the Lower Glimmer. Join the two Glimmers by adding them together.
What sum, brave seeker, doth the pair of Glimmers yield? 6.94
